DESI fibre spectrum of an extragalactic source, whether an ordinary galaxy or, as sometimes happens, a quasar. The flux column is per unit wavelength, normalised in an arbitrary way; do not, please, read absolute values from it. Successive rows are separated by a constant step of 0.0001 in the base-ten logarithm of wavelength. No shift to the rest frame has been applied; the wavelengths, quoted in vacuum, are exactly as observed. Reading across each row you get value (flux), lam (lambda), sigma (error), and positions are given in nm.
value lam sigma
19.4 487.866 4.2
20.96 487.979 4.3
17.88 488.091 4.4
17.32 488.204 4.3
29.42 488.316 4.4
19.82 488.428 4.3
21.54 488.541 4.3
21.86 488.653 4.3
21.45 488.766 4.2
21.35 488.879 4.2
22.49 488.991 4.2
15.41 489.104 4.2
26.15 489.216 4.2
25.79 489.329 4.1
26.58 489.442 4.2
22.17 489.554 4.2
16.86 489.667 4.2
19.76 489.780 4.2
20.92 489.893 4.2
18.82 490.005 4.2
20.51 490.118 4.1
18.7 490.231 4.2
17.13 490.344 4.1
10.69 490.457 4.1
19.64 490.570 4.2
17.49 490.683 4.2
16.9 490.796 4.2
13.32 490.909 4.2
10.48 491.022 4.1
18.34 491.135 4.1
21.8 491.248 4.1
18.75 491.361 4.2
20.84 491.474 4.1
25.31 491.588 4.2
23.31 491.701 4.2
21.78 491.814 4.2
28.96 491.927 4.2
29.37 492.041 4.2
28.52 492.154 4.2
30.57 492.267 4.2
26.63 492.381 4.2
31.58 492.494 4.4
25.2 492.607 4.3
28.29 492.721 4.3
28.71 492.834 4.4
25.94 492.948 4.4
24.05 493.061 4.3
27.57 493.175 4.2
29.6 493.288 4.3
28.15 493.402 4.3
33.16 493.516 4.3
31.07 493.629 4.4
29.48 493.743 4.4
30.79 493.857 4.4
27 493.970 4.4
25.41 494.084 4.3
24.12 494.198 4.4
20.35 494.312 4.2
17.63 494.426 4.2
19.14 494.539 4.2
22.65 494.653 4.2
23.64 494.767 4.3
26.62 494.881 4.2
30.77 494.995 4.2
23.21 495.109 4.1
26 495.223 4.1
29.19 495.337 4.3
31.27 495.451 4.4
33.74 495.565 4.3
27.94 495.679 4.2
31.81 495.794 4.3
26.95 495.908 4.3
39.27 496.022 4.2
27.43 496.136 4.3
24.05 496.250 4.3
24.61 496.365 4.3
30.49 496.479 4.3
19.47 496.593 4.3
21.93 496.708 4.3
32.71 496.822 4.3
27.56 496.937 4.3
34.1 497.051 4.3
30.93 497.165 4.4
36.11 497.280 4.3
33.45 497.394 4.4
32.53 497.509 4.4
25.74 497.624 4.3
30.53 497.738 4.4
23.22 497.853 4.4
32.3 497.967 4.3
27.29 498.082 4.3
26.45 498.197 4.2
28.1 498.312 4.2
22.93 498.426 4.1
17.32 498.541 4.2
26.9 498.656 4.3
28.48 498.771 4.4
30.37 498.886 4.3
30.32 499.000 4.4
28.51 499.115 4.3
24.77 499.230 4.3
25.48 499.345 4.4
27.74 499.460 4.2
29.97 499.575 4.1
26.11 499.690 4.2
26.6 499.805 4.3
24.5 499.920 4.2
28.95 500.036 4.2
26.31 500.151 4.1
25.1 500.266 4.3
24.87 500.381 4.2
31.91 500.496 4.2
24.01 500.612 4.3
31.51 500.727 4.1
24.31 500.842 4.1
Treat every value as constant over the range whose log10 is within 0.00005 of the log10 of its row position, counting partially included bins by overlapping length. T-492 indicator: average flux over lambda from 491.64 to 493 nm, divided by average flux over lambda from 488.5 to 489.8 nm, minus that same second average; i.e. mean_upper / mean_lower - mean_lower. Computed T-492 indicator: -21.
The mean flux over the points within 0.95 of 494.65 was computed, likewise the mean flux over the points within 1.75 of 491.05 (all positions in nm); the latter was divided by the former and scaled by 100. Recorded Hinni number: 84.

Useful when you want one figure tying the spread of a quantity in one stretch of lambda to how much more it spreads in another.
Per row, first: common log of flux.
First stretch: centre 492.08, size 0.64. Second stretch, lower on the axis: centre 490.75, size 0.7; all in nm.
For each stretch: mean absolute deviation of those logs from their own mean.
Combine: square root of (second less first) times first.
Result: 0.048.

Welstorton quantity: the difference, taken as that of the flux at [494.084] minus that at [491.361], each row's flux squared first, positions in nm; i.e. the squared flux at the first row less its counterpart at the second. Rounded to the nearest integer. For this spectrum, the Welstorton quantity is 294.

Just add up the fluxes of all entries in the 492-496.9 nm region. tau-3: 1176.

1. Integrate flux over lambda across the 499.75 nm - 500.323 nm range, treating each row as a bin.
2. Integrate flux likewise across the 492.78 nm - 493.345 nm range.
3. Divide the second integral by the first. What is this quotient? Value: 1.02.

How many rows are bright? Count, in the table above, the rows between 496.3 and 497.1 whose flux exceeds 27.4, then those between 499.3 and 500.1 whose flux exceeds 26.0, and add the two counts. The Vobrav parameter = 9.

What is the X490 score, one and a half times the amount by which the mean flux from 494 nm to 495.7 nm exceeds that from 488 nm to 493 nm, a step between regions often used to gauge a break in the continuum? 5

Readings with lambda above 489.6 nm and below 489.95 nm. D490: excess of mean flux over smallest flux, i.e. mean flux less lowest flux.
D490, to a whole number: 2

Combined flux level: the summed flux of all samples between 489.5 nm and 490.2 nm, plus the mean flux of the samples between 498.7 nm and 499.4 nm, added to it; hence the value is 147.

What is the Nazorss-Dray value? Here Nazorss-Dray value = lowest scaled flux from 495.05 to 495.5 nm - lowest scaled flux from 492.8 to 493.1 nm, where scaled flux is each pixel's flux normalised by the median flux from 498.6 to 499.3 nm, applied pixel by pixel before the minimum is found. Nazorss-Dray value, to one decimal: 0.0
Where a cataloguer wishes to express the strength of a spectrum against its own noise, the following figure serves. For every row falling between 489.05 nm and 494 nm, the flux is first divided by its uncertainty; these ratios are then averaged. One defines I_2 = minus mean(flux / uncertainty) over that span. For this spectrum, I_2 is -5.5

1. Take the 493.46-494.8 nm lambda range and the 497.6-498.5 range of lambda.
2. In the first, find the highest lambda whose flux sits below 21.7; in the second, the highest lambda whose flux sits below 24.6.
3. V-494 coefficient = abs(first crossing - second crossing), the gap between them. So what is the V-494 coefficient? 3.89 nm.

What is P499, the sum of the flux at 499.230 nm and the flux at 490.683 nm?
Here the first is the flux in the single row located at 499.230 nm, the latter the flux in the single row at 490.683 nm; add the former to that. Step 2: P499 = 42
